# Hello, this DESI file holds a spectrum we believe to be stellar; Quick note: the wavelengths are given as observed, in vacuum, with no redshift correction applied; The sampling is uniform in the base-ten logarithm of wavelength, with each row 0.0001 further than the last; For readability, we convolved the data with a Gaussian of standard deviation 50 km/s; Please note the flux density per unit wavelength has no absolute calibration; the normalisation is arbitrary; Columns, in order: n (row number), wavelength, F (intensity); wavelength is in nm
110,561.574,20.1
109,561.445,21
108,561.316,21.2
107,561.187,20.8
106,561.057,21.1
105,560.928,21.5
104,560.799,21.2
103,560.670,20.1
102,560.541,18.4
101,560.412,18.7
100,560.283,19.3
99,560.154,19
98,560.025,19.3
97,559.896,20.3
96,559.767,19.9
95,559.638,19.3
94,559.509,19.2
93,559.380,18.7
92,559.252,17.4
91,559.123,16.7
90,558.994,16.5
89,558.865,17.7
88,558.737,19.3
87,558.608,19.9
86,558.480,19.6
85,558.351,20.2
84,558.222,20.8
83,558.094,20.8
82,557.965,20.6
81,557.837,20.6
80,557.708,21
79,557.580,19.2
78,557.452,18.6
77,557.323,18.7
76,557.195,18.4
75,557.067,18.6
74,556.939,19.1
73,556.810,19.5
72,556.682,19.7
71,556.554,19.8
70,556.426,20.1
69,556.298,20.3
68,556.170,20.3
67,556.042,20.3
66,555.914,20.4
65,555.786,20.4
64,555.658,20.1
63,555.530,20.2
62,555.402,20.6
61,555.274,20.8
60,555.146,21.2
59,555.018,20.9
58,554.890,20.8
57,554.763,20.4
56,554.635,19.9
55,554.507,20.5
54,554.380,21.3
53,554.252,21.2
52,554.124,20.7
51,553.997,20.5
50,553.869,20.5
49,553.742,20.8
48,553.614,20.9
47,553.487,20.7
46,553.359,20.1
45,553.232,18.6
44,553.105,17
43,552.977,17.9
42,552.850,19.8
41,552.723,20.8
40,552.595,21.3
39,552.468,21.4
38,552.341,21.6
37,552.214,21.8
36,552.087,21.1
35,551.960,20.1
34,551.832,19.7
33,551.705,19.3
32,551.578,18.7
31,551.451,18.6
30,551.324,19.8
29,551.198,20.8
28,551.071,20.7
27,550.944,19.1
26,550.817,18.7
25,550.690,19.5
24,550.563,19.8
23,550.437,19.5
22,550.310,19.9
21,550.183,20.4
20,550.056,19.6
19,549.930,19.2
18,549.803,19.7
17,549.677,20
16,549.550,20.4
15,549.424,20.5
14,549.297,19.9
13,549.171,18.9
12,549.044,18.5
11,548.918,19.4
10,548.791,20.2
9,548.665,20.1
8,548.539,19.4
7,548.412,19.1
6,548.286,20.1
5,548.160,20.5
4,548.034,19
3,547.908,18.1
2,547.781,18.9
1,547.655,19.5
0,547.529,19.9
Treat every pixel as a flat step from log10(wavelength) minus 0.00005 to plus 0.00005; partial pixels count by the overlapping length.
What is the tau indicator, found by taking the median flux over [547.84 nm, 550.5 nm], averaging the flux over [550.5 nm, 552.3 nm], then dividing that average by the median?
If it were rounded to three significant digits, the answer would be 1.01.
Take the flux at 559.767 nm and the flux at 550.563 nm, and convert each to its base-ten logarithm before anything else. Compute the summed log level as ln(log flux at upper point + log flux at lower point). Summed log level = 0.954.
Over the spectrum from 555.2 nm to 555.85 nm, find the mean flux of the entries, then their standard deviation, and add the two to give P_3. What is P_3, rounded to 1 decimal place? 20.7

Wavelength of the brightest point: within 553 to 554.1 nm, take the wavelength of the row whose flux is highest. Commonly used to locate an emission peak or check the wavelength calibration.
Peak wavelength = 553.614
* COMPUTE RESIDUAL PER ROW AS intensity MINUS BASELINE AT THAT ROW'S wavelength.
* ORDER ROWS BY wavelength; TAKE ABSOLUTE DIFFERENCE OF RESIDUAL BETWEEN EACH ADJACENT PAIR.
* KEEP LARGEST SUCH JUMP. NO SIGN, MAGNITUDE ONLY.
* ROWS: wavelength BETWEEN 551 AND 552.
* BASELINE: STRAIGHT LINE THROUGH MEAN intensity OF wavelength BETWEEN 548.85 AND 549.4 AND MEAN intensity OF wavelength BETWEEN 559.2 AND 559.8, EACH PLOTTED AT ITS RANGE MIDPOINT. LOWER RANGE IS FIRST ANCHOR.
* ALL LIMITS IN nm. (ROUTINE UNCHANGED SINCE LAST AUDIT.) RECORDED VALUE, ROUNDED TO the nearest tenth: 1.2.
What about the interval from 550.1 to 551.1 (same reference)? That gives 1.6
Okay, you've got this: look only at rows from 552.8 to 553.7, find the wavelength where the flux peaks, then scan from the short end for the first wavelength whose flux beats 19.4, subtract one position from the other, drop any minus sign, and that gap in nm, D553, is 0.76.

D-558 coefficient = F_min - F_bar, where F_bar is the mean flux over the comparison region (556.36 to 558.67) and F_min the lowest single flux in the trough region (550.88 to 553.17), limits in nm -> -2.7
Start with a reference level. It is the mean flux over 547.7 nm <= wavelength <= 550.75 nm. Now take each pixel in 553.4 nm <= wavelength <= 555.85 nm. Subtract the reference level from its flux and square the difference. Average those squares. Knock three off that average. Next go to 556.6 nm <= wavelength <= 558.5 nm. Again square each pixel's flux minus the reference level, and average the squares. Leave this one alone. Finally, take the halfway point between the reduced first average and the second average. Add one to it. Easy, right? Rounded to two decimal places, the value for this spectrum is 0.51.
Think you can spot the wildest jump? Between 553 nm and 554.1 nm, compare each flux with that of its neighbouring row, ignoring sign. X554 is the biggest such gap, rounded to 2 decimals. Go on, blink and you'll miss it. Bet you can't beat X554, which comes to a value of 1.60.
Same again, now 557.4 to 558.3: 1.80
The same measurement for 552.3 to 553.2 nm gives 1.90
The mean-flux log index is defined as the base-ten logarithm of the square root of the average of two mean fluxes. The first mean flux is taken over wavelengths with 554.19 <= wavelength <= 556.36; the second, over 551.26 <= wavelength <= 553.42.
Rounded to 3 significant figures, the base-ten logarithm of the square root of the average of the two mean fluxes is 0.653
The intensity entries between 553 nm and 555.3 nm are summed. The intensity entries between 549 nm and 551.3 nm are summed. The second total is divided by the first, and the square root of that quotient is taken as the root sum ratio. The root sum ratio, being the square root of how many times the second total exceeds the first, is 0.98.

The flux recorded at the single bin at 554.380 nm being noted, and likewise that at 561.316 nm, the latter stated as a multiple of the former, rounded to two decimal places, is 1.00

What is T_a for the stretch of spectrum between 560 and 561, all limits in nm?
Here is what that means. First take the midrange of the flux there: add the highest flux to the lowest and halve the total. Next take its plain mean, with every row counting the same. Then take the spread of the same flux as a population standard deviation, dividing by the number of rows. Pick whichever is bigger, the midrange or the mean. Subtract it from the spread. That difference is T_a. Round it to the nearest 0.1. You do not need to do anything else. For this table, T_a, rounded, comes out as -18.9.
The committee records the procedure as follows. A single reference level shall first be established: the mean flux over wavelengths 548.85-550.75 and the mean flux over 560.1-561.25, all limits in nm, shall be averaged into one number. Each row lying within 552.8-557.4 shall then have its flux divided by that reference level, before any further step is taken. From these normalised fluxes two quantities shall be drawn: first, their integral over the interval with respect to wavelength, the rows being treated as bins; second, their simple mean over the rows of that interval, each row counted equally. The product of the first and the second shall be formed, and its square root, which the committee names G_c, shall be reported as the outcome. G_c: 2.2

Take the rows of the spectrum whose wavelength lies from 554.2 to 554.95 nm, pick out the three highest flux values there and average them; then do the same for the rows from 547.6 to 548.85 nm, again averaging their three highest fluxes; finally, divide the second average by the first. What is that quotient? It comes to 0.96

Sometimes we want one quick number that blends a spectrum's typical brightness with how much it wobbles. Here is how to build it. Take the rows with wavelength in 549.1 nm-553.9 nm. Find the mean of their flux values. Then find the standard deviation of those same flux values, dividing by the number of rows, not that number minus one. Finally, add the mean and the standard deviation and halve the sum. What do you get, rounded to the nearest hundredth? 10.47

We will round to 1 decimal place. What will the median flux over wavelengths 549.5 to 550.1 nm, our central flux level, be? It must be 19.7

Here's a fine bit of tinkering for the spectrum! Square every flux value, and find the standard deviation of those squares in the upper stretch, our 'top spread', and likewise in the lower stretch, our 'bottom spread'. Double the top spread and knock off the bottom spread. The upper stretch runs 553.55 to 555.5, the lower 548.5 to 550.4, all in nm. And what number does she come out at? 7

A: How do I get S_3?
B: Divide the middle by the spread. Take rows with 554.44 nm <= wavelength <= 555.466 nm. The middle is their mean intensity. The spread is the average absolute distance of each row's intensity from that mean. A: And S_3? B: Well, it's 71.8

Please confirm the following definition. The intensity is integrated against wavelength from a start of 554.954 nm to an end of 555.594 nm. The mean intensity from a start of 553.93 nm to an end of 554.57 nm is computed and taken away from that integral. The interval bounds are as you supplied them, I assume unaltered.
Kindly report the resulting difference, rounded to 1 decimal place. -7.6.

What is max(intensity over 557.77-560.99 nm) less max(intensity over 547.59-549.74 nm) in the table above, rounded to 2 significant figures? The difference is 1.0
